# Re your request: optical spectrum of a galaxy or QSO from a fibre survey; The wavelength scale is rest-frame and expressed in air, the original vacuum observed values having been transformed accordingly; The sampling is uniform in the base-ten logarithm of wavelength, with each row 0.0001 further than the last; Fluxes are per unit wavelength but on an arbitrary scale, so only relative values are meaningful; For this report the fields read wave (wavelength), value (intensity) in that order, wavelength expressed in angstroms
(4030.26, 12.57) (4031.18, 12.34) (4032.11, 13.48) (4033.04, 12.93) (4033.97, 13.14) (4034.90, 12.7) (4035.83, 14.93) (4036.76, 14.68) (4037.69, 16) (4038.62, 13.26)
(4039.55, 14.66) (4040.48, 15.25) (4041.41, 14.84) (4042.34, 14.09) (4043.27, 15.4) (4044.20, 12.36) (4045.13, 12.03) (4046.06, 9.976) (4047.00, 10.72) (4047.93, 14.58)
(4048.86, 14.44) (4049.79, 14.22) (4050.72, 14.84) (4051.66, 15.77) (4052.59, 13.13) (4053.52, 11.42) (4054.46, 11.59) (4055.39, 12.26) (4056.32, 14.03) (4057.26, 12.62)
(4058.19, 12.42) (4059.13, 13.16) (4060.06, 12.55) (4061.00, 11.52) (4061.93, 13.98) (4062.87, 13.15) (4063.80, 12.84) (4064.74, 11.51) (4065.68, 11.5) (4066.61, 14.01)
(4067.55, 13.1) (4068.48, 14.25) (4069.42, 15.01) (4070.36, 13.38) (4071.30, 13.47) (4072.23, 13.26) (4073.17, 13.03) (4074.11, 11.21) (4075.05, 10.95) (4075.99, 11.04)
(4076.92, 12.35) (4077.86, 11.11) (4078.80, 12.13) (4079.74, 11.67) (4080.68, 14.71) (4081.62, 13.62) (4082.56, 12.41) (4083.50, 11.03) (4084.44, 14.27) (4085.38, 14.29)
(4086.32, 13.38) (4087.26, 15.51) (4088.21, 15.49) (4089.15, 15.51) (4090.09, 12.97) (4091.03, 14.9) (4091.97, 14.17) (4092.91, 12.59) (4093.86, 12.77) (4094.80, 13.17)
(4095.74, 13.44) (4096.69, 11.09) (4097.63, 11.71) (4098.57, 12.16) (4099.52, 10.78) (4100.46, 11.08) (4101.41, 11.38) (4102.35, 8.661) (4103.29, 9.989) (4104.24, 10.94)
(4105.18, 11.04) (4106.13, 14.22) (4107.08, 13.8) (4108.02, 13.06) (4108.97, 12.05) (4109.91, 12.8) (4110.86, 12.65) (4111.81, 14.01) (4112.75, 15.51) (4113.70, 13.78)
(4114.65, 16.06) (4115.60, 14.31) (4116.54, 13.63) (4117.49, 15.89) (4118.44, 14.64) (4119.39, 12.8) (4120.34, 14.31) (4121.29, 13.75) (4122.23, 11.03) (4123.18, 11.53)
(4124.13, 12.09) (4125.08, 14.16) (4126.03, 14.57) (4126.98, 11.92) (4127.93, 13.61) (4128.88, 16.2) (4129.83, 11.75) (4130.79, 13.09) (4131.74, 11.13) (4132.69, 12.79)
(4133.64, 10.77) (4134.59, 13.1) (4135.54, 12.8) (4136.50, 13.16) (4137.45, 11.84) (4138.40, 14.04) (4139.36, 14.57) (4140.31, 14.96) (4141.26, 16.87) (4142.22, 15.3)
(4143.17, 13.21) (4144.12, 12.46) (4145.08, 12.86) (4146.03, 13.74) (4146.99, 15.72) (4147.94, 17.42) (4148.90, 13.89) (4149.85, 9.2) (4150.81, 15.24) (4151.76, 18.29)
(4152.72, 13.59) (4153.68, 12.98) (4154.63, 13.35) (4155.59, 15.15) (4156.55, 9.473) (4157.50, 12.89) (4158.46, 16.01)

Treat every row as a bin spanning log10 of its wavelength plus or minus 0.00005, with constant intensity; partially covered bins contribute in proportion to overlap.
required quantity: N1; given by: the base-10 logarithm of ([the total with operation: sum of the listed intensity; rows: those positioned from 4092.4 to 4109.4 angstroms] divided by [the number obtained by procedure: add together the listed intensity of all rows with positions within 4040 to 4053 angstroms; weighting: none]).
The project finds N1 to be 0.0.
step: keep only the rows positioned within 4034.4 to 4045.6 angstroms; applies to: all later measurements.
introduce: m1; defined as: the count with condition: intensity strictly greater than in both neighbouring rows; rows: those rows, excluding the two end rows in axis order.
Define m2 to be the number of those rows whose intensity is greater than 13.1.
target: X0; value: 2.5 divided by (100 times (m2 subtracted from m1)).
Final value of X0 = -0.0050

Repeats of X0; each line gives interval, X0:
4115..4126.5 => -0.0042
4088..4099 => -0.0083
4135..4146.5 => -0.0042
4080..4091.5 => -0.0042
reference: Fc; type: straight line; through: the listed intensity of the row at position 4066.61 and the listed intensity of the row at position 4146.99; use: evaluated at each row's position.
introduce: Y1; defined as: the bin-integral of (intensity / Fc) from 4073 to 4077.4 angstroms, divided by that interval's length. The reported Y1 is 0.820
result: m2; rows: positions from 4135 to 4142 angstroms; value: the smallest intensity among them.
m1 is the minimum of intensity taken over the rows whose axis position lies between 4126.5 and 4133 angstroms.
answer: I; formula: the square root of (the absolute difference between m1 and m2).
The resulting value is 0.8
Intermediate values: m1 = 11.13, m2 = 11.84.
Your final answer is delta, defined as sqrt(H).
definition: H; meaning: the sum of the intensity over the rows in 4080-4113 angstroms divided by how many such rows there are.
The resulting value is 3.59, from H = 12.9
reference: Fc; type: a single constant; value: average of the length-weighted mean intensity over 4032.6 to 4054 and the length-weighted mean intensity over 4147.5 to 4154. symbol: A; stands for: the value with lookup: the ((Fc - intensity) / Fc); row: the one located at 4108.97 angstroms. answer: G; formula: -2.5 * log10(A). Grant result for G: 2.1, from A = 0.14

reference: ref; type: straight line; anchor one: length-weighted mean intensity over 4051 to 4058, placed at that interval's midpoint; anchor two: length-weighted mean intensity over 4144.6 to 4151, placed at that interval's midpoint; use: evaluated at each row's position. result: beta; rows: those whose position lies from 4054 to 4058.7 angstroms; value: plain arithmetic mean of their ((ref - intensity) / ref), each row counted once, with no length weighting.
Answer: 0.03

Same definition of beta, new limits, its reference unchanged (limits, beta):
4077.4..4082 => 0.05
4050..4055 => -0.03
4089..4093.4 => -0.05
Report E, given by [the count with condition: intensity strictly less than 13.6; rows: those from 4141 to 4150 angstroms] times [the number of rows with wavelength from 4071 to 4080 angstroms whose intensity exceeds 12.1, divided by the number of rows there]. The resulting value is 2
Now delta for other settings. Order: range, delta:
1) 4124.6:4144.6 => 3.67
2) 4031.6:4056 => 3.68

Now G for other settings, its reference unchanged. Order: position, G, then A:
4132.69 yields 2.6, 0.09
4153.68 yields 2.8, 0.08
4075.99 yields 1.7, 0.21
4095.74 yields 3.4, 0.04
